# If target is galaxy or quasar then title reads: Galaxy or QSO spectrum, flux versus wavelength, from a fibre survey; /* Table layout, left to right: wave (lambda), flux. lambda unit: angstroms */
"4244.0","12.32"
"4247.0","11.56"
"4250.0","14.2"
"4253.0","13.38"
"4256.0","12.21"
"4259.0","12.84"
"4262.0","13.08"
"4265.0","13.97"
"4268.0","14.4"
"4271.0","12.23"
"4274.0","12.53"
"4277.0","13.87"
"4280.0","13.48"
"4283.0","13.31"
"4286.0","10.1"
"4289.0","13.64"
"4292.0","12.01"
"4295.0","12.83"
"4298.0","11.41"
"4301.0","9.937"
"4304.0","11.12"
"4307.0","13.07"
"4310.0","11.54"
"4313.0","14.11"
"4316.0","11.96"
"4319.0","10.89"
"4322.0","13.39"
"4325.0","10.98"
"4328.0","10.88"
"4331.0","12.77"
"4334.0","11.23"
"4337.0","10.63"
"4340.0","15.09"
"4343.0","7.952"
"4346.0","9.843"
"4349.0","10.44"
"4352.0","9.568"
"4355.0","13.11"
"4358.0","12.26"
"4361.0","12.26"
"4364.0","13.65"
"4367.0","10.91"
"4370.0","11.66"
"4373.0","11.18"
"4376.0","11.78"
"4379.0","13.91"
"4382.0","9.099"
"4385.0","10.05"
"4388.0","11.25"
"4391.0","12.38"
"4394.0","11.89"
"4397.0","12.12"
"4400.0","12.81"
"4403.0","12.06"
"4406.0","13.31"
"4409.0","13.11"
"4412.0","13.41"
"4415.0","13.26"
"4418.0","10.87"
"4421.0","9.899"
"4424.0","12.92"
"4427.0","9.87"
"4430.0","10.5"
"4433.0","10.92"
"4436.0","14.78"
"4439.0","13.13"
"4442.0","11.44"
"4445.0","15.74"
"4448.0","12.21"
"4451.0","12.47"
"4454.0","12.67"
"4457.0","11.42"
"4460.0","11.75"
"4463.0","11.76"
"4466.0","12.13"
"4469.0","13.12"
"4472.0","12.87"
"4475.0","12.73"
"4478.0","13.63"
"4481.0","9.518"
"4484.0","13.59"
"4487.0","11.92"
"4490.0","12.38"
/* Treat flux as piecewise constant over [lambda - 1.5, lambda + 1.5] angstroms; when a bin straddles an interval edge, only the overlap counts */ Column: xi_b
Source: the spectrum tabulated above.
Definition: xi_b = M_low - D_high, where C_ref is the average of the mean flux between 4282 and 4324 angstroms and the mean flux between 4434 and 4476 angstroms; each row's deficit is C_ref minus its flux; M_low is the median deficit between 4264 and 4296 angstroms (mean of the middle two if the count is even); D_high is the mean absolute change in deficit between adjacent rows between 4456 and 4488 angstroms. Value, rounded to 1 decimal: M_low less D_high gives -2.2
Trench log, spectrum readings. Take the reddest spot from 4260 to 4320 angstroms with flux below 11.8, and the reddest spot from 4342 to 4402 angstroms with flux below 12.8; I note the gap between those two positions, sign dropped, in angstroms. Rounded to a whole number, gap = 78 angstroms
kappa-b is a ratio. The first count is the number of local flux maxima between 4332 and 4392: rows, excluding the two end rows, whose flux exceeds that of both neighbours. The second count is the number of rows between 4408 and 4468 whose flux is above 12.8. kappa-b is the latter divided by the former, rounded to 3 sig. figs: 1.17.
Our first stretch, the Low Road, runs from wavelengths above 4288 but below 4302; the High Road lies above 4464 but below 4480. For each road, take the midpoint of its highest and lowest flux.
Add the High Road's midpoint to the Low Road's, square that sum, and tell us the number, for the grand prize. 609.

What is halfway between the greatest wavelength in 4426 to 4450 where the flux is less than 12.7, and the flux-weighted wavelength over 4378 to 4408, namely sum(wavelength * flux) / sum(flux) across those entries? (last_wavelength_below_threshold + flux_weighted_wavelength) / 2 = 4420.4 angstroms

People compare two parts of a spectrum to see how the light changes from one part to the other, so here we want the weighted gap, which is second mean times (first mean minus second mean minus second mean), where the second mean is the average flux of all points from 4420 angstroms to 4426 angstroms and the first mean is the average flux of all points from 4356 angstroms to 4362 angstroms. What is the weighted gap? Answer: -120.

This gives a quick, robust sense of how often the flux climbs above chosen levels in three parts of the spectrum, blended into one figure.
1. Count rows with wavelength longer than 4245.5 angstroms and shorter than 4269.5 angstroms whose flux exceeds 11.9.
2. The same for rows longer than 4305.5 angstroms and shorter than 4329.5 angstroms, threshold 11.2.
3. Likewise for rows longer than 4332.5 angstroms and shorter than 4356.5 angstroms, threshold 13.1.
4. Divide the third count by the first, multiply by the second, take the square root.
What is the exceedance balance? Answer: 1.2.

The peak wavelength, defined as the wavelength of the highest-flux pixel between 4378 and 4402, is 4379.0 angstroms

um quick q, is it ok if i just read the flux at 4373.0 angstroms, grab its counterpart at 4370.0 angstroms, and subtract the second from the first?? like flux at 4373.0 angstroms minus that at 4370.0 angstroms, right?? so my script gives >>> 0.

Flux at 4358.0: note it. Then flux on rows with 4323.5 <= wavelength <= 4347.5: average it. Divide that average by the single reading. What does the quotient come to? 0.91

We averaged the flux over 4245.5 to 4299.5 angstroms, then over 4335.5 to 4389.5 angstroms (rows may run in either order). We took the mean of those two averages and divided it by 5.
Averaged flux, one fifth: 2.421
